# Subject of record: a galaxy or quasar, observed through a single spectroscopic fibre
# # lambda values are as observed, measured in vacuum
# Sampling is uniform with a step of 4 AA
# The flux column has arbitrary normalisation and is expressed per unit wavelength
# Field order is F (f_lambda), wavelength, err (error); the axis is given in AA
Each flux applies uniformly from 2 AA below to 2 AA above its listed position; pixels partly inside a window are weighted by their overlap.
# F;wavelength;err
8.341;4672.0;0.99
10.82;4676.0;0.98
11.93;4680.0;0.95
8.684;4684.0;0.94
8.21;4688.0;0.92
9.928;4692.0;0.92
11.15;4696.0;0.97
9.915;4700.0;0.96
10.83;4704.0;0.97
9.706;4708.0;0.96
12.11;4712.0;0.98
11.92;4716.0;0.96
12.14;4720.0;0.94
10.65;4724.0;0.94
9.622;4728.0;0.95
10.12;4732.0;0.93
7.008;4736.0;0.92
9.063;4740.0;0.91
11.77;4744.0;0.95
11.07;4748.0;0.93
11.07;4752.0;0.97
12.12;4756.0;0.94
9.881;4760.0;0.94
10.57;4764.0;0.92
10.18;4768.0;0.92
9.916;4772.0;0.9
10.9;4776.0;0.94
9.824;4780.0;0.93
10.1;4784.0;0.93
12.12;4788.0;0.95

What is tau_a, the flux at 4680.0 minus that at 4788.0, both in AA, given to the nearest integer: 0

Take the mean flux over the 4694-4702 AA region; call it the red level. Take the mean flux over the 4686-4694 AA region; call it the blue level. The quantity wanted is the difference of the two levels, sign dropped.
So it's 1.5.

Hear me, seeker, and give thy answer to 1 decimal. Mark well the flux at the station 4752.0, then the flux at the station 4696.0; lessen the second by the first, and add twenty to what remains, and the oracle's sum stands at 20.1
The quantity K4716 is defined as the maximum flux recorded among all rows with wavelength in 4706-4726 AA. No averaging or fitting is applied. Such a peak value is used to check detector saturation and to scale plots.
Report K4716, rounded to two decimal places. 12.14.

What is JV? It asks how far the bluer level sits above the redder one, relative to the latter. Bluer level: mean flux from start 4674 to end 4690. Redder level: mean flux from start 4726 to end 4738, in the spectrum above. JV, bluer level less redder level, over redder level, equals 0.11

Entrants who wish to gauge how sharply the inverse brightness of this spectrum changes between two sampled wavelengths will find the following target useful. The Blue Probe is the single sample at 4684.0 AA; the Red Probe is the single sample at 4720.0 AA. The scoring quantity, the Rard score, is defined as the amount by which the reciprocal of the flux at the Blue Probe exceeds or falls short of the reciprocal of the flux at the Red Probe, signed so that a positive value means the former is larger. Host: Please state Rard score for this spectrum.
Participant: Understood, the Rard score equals 0.033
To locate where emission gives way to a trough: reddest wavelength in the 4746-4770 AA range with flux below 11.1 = 4768.0 AA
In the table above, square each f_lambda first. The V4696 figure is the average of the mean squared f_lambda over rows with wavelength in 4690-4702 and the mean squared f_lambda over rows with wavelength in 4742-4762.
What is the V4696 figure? 116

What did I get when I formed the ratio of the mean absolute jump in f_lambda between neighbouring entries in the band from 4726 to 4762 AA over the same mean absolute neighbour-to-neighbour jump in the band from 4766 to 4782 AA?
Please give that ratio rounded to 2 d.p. 1.99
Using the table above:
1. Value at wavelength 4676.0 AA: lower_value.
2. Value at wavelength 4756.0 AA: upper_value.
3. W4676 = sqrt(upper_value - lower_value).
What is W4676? 1.1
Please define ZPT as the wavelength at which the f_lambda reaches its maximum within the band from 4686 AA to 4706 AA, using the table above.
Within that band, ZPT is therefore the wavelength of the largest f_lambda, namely 4696.0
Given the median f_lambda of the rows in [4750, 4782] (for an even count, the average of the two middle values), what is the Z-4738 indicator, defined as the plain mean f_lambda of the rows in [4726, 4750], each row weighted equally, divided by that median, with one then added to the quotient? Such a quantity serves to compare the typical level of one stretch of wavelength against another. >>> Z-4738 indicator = 1.94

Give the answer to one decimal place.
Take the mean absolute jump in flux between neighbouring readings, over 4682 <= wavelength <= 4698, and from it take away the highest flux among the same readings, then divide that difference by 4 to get -2.5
